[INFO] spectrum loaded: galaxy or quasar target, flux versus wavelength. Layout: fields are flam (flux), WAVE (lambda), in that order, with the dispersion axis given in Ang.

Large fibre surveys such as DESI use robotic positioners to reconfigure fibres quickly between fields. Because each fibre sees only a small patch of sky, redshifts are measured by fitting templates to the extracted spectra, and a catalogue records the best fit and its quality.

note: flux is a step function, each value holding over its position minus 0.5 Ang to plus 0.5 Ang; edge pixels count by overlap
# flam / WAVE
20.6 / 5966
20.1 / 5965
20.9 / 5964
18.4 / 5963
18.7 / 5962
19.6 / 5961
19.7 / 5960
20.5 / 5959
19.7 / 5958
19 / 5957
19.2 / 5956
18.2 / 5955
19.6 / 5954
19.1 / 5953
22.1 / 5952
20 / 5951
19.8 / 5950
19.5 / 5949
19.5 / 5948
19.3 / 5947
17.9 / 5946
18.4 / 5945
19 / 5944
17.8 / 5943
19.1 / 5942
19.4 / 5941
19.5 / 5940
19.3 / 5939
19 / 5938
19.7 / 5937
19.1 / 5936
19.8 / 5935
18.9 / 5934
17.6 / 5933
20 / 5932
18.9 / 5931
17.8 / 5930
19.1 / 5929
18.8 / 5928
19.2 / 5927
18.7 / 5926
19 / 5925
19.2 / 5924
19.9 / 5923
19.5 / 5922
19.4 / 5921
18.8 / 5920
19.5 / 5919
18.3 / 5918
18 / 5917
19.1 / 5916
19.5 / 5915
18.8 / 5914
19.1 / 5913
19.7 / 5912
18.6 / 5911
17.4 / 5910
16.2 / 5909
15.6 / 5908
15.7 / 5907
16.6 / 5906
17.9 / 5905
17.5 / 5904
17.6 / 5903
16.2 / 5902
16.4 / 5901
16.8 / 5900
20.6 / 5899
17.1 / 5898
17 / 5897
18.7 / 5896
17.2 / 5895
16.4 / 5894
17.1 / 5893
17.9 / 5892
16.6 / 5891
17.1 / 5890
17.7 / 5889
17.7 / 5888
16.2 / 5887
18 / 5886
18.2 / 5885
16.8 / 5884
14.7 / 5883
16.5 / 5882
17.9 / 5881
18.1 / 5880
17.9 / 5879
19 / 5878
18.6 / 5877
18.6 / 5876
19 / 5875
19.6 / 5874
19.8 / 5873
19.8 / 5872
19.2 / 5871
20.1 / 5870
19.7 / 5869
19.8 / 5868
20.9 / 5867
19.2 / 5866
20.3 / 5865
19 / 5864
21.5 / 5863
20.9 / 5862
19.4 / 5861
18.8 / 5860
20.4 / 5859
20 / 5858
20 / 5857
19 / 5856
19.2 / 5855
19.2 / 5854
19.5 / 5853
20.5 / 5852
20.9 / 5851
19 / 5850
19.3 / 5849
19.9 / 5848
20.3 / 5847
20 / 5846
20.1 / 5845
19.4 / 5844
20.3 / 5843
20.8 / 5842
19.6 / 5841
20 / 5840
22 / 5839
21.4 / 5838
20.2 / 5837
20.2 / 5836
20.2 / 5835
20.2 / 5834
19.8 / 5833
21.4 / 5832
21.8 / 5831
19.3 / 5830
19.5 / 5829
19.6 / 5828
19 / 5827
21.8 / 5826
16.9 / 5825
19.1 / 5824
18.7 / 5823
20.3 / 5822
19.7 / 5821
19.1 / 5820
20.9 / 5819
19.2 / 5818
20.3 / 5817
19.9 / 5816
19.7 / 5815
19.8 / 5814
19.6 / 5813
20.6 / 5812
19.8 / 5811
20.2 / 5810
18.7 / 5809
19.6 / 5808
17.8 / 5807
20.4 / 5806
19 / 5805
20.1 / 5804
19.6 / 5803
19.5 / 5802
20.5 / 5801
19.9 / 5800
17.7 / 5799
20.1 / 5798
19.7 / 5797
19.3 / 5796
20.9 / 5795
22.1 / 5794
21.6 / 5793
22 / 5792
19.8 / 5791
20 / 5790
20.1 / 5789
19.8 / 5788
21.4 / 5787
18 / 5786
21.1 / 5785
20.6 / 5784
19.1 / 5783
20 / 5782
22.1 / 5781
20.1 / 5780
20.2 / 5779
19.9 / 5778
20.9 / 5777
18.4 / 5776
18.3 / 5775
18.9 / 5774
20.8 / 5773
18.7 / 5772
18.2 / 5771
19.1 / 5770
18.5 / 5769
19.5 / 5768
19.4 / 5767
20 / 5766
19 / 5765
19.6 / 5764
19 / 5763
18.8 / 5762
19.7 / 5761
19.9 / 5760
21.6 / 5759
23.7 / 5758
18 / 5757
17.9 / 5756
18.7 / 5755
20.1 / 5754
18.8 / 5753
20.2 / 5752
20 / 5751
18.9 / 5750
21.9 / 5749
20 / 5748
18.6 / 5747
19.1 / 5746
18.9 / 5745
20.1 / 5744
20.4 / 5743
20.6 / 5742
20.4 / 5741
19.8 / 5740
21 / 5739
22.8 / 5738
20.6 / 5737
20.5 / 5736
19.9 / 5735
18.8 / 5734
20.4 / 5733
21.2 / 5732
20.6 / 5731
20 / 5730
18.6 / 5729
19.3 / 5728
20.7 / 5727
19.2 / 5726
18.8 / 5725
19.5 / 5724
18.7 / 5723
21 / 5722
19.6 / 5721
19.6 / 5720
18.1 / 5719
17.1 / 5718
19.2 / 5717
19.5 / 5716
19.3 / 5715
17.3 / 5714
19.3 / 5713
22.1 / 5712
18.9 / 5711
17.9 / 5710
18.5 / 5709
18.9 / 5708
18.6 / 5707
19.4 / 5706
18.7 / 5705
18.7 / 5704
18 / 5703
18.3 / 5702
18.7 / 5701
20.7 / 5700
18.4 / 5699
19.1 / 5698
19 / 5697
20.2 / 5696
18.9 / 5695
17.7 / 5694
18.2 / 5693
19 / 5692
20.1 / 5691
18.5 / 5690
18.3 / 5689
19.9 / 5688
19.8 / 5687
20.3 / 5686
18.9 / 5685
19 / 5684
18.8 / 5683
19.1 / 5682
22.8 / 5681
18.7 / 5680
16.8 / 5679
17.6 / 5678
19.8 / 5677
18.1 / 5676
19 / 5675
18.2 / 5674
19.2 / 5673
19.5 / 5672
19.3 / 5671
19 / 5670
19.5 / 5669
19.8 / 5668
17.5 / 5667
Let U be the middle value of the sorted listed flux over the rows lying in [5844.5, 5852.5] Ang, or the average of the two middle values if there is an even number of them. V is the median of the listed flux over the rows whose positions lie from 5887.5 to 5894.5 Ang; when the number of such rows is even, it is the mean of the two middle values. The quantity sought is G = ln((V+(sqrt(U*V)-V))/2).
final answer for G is 2.23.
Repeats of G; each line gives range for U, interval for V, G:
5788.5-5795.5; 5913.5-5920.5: 2.29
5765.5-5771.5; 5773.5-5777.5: 2.25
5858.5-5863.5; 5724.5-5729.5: 2.29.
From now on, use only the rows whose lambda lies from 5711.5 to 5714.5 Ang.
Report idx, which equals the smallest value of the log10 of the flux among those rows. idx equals 1.24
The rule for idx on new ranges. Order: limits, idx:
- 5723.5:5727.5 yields 1.27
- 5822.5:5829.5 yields 1.23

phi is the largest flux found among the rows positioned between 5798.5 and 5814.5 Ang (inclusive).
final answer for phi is 20.6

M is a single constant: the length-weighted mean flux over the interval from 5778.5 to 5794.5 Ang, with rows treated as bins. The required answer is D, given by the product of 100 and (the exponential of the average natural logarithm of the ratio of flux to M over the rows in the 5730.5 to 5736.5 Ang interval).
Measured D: 98.6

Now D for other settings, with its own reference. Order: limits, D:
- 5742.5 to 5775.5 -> 95.1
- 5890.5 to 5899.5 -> 85.8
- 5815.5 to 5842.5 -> 97.6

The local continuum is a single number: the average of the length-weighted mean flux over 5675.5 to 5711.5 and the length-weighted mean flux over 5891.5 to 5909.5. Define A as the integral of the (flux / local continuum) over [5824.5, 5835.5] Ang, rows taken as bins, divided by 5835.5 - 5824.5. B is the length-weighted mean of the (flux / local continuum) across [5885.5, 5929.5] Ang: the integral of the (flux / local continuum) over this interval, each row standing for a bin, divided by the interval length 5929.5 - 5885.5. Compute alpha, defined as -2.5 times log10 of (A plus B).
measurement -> -0.807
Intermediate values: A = 1.11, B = 1.00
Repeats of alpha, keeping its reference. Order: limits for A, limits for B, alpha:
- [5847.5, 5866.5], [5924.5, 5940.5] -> -0.832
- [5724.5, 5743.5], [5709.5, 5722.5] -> -0.846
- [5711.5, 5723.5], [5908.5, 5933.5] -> -0.810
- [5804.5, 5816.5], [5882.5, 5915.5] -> -0.780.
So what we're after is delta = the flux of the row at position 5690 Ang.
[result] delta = 18.5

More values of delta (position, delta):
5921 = 19.4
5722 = 21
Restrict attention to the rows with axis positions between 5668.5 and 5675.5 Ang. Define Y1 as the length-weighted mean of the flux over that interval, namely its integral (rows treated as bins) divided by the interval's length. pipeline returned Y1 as 19.10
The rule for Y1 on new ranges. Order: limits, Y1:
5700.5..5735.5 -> 19.21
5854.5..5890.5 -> 18.85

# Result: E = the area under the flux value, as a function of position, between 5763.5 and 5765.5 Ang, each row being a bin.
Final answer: 38.6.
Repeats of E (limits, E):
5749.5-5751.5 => 38.9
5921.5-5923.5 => 39.4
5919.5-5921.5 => 38.2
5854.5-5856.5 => 38.2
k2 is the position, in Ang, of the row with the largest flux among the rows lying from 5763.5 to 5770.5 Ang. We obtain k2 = 5766 Ang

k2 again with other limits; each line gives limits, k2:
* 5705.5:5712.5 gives 5712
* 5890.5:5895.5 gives 5892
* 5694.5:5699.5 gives 5696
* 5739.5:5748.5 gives 5742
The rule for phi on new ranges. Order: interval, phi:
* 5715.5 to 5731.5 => 21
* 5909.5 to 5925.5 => 19.9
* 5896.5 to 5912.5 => 20.6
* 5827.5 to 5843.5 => 22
